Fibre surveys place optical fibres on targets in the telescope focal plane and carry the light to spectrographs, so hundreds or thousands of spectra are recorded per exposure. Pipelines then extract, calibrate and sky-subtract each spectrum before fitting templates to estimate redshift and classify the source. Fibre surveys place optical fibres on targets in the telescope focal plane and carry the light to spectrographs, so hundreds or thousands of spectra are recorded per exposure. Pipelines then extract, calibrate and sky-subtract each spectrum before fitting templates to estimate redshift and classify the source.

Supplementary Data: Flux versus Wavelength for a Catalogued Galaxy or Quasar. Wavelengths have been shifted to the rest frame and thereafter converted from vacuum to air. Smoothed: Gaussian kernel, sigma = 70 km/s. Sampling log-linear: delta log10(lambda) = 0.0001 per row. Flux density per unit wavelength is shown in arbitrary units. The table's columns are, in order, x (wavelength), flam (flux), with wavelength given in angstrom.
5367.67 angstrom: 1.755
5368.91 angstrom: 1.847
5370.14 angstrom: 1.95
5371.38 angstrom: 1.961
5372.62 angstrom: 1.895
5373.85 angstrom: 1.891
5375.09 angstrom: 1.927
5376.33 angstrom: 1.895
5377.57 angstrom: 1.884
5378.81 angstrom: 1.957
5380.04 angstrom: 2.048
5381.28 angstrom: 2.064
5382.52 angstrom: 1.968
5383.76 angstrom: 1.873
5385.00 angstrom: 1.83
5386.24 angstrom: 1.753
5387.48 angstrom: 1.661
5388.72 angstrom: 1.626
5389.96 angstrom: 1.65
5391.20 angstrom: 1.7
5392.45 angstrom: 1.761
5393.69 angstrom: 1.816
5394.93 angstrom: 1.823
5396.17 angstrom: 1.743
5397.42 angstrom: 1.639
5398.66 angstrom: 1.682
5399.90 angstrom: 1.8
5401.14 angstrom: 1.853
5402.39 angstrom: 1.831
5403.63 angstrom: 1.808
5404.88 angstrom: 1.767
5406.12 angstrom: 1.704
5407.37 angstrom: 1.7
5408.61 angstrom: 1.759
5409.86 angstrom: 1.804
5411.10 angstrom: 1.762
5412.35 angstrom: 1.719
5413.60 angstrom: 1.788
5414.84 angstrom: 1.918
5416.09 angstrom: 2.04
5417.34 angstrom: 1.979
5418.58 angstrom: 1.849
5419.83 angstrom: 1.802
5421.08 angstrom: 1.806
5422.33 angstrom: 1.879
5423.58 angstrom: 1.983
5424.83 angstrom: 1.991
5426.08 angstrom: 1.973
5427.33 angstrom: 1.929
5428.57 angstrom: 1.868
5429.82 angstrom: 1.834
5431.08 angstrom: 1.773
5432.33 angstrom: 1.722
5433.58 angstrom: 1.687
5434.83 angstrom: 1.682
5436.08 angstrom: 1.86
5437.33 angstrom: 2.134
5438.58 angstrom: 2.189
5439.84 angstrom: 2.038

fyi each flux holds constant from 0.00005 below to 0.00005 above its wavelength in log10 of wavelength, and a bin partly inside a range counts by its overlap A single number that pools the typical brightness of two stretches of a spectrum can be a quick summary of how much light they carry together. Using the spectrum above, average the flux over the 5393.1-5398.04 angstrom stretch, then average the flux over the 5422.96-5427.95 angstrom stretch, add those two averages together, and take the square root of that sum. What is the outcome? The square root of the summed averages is 1.930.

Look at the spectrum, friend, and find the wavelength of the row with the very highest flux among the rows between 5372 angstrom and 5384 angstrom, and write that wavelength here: 5381.28 angstrom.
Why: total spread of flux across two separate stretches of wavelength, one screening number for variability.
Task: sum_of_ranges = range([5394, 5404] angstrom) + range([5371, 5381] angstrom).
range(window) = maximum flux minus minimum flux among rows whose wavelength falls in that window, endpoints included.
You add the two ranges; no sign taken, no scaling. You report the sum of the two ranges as 0.38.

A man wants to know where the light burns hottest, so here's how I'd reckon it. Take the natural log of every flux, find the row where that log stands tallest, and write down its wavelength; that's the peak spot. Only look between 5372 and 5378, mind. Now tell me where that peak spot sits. 5375.09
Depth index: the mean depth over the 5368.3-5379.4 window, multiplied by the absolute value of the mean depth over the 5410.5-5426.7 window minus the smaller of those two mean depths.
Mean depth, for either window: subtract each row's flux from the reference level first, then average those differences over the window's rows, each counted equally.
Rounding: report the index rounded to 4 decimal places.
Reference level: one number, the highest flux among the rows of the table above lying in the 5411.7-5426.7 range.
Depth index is 0.0036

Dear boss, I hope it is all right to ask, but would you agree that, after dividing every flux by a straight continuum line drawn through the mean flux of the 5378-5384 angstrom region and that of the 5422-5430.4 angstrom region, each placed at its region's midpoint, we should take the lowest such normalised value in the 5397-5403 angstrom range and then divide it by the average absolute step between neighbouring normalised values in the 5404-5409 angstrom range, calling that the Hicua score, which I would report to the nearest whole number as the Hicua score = 39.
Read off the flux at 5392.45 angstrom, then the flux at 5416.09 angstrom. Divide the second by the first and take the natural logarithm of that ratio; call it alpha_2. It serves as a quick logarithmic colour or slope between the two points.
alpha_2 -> 0.15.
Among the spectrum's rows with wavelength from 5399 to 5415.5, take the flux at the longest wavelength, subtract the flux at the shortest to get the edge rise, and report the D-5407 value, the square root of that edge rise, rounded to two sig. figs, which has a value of 0.34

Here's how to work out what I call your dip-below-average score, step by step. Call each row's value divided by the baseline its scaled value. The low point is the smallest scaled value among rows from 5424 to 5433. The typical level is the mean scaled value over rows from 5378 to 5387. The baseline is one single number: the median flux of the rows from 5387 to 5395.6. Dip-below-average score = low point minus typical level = -0.12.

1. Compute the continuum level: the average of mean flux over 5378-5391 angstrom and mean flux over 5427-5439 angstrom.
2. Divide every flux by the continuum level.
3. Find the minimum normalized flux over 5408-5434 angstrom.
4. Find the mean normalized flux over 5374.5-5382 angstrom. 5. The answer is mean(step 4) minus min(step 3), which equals 0.15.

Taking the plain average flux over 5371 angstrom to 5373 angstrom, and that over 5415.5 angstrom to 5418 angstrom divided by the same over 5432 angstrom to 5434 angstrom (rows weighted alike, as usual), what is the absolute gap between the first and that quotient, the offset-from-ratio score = 0.75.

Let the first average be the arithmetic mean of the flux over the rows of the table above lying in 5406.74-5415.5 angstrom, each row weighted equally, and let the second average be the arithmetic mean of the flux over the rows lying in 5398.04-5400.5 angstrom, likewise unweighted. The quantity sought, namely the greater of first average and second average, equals 1.78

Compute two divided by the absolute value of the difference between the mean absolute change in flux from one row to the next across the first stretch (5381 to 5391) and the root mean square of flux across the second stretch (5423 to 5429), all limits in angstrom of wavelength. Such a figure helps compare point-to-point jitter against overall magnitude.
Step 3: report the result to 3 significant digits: 1.06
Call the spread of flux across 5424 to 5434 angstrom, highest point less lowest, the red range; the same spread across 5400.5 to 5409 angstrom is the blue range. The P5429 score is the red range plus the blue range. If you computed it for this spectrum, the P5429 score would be 0.46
